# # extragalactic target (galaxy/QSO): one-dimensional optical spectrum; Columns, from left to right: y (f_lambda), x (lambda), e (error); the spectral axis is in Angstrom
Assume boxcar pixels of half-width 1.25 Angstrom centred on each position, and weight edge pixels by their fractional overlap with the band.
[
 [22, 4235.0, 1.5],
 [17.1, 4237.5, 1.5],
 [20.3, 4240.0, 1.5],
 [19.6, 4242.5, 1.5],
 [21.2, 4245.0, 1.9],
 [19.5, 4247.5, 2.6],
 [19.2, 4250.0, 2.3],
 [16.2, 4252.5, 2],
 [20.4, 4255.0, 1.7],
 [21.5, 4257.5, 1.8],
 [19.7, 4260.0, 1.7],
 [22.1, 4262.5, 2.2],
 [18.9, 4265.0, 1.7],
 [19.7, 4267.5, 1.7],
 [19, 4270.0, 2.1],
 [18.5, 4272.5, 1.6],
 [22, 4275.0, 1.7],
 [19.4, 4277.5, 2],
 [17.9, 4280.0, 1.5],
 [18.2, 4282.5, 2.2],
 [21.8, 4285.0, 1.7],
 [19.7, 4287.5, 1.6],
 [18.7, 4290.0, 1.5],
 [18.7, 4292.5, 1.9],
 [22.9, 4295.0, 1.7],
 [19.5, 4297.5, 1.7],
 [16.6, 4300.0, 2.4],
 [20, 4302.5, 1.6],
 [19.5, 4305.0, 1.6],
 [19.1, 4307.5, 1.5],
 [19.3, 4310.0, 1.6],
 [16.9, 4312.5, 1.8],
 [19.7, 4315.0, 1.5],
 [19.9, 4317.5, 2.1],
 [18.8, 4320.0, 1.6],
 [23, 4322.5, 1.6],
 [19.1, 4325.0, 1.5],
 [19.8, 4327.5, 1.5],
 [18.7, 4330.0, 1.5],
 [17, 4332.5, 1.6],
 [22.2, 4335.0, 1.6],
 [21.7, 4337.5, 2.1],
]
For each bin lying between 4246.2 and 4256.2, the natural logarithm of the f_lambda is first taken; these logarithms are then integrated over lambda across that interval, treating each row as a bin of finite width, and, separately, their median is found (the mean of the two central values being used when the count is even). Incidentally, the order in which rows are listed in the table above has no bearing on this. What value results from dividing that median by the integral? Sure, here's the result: 0.101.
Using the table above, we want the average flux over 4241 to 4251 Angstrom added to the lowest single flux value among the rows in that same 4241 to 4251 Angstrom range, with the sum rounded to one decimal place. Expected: 39.1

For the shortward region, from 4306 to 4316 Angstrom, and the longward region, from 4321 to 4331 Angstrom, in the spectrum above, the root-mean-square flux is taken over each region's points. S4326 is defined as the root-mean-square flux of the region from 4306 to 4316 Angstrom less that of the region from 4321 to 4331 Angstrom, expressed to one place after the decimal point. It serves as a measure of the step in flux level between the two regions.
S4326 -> -1.4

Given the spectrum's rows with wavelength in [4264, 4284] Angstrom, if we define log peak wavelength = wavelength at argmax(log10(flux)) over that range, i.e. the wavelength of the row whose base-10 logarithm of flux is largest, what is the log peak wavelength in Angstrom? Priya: 4275.0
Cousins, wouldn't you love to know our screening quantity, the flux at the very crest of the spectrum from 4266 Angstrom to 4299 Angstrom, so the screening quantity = 22.9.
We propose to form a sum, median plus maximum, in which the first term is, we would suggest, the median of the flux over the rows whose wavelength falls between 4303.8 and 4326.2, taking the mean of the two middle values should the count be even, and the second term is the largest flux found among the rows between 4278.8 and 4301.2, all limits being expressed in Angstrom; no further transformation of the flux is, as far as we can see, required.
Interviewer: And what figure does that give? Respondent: 42.2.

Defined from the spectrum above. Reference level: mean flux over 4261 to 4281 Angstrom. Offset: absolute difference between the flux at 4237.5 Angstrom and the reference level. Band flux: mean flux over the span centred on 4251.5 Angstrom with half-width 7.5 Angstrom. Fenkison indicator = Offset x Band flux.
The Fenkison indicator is 51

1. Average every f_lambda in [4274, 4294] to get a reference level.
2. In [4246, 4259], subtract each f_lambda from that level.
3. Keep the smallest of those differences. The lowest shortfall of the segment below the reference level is -1.9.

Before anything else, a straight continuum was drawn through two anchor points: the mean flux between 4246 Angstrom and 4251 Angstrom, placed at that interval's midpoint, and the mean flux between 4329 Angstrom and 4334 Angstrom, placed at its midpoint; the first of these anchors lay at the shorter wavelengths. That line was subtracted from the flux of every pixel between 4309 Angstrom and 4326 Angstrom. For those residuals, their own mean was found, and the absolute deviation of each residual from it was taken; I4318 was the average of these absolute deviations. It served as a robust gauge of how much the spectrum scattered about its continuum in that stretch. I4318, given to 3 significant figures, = 1.16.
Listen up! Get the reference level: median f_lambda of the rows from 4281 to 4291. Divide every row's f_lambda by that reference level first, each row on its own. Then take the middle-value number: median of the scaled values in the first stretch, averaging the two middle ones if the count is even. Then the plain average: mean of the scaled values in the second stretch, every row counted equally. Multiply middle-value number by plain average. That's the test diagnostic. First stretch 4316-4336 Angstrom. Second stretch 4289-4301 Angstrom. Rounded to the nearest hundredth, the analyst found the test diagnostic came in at 1.02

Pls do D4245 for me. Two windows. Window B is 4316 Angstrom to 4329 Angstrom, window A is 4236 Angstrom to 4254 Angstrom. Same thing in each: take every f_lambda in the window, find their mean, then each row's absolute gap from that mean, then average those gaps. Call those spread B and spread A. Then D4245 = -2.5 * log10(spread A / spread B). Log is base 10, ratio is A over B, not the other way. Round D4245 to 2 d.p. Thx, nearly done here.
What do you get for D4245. -0.17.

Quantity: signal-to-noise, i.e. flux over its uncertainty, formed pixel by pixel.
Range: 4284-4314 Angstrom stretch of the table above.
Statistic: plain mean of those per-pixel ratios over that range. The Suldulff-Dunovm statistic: 11.5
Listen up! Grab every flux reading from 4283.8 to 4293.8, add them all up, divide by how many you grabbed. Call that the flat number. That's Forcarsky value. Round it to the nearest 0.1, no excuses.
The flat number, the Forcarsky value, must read 19.7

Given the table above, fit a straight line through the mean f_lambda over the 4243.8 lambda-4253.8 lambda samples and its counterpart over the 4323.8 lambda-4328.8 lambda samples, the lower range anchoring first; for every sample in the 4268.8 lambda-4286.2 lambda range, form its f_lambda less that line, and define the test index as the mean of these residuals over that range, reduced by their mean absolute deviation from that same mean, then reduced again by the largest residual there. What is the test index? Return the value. -3.8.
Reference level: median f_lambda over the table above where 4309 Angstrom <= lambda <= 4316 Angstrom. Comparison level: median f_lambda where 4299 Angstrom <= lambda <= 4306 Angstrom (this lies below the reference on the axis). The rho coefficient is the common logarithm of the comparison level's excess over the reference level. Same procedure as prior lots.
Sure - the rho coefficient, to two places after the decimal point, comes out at -0.70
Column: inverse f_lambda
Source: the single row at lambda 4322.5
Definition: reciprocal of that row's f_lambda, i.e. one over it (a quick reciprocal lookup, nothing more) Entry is 0.0435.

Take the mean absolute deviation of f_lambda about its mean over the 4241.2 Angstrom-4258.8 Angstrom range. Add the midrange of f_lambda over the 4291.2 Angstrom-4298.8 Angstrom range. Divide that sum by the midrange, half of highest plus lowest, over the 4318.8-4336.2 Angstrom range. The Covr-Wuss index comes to 1.099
